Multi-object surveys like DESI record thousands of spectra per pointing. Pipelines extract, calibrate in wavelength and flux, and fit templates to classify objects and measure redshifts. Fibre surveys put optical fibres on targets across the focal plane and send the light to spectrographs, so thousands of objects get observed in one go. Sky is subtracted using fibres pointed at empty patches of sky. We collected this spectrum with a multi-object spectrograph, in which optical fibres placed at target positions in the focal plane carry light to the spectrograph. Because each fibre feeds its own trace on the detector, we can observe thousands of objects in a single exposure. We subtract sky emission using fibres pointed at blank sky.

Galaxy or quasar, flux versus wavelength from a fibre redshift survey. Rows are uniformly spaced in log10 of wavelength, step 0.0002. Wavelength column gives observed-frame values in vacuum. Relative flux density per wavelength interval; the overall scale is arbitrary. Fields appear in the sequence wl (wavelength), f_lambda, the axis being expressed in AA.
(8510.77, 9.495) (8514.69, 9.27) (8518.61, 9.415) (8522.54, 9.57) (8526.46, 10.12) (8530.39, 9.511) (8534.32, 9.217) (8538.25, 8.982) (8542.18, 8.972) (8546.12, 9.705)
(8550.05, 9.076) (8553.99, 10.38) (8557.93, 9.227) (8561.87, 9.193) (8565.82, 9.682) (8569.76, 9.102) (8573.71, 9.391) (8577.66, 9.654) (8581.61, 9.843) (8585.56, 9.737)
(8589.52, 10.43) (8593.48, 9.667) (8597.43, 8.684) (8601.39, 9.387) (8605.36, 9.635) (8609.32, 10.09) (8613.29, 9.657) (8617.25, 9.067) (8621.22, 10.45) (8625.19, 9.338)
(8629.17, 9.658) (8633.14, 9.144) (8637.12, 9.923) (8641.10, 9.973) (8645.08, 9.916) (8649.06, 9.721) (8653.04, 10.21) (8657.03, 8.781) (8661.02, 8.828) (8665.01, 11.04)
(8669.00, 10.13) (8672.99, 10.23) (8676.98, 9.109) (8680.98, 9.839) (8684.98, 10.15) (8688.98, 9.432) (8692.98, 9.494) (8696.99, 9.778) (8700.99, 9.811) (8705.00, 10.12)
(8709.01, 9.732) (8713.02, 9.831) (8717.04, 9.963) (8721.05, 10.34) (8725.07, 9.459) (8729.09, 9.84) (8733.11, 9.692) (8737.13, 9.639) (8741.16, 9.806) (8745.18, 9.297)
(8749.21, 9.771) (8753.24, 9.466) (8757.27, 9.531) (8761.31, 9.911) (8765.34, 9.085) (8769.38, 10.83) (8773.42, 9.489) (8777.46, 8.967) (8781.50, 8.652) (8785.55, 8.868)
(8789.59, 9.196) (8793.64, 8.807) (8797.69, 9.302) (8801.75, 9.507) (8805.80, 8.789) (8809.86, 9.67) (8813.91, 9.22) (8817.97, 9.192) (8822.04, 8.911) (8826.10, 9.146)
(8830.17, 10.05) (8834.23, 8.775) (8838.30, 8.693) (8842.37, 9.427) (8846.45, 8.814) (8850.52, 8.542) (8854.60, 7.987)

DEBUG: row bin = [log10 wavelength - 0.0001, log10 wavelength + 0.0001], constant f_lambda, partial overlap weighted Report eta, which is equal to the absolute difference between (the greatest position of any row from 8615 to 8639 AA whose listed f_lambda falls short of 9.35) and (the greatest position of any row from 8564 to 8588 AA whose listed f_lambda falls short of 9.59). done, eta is 59.4 AA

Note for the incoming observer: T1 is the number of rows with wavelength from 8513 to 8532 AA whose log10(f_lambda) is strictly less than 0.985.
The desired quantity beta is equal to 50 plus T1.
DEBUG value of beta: 54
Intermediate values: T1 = 4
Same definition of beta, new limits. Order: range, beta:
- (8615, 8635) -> 54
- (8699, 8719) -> 50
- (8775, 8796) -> 55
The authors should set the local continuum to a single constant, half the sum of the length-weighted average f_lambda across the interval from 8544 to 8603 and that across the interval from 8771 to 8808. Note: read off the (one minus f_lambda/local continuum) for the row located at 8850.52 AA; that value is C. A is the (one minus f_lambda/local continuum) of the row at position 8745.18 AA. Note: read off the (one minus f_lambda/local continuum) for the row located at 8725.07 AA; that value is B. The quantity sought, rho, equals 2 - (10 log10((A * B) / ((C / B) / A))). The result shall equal 82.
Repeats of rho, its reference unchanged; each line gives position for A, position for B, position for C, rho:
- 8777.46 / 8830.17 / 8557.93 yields 32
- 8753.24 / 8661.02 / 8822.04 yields 50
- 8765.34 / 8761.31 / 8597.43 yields 46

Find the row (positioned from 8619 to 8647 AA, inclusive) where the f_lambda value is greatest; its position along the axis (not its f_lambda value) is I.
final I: 8621.22 AA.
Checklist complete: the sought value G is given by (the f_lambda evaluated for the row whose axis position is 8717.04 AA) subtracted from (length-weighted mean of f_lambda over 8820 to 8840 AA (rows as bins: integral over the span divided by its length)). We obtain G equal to -0.8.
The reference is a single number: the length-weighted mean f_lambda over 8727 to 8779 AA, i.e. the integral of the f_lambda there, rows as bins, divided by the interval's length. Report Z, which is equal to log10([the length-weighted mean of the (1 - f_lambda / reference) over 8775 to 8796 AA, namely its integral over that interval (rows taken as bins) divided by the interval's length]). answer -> -1.12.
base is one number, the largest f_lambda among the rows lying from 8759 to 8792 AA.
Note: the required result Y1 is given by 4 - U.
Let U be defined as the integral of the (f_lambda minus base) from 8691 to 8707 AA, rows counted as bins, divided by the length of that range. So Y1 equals 5.03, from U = -1.03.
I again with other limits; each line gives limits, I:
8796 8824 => 8809.86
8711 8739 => 8721.05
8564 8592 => 8589.52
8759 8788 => 8769.38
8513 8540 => 8526.46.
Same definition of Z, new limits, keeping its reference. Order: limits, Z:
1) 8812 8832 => -1.44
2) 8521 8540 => -1.77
